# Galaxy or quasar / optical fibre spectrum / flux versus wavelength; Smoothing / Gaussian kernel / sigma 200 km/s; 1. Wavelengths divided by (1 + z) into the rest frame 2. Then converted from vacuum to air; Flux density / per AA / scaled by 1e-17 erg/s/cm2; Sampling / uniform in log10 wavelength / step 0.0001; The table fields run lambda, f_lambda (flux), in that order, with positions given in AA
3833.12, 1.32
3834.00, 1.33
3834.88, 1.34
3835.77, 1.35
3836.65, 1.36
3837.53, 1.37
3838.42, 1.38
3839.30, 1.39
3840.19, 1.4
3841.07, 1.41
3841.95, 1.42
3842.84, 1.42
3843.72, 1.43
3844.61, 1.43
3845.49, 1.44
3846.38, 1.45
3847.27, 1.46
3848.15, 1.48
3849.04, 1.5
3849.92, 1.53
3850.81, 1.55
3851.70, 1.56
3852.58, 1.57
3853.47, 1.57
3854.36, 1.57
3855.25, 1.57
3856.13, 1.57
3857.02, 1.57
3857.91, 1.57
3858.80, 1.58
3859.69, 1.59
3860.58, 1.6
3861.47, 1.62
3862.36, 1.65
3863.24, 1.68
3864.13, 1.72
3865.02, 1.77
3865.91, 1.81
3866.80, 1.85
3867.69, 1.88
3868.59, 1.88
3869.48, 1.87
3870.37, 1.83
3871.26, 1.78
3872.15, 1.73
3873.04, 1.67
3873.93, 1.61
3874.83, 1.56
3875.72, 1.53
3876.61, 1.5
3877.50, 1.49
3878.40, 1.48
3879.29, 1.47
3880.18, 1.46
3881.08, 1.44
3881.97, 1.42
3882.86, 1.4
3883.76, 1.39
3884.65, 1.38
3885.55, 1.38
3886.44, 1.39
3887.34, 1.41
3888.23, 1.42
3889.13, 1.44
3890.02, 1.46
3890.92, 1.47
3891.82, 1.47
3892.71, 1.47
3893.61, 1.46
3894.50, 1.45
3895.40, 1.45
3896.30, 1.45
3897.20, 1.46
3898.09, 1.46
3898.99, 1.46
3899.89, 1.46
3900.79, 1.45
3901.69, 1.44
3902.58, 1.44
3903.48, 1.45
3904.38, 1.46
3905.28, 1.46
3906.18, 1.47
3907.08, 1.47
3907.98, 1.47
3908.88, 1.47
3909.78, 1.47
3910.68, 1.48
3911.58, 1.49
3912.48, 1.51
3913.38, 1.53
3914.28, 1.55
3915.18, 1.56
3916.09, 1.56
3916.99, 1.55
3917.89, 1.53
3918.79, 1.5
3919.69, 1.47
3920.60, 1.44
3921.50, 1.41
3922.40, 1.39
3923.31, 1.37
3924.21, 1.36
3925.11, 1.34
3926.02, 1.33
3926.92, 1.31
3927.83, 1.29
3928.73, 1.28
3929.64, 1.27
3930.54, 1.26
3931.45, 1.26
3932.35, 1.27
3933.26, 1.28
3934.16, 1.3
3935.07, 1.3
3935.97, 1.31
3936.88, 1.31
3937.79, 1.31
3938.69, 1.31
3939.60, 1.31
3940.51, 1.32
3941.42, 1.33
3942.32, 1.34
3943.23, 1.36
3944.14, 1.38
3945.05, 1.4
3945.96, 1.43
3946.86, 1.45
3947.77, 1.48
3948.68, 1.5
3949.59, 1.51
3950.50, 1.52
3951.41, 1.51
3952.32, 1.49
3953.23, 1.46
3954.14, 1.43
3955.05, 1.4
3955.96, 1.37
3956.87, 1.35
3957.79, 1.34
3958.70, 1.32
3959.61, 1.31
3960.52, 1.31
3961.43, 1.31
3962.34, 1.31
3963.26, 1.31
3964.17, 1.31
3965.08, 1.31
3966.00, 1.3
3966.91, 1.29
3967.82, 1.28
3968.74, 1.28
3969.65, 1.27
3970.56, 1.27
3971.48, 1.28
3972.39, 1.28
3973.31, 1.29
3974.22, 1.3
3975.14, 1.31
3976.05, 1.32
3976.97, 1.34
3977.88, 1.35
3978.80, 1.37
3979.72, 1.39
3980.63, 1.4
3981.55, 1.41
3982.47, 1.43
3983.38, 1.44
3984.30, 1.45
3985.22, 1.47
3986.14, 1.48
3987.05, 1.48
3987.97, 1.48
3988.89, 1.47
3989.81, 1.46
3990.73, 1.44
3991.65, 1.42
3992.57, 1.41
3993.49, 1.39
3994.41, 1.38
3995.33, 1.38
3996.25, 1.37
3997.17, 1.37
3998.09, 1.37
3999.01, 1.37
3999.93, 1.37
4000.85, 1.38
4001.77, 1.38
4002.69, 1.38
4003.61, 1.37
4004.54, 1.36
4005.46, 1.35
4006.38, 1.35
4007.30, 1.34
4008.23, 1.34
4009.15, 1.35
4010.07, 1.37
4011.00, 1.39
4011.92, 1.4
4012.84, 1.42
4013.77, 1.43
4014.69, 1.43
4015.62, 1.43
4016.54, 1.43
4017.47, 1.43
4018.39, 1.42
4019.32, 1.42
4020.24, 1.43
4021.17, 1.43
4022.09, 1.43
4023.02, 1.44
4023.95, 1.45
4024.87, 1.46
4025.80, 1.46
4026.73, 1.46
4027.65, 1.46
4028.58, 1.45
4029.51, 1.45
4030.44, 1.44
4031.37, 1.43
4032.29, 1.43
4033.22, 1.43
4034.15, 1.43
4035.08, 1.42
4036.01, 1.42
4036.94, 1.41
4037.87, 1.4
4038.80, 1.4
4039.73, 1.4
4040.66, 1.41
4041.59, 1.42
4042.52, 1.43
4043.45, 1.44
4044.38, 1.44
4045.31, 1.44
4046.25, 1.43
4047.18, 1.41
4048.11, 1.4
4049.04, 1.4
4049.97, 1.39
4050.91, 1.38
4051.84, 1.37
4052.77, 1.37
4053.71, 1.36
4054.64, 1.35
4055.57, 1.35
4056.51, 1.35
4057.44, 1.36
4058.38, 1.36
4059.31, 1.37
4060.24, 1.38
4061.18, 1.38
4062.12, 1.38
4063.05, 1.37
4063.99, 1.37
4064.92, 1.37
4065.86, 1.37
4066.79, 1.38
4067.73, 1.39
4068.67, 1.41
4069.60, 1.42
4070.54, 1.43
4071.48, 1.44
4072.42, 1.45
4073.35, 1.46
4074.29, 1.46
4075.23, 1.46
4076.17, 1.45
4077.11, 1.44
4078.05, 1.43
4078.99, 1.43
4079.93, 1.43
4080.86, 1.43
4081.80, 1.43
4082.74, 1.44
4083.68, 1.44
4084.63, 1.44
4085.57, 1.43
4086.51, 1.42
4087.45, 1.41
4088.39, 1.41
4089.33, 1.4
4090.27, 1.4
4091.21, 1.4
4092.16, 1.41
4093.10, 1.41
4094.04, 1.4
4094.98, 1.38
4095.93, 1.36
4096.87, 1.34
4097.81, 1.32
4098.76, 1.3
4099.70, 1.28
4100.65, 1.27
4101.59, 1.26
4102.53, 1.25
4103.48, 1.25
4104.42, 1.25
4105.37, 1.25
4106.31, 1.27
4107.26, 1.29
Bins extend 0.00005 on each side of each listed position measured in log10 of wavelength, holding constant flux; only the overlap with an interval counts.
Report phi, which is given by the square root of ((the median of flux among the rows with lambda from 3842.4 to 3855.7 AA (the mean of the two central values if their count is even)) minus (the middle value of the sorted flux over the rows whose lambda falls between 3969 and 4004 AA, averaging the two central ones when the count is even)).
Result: 0.35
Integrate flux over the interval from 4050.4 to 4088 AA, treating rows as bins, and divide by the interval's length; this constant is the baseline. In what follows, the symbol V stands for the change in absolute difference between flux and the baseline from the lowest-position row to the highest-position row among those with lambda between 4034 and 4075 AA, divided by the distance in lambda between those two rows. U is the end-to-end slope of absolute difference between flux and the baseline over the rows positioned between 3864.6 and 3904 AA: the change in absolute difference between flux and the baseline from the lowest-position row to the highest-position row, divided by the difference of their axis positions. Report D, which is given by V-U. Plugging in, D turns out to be 0.009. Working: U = -0.008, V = 0.001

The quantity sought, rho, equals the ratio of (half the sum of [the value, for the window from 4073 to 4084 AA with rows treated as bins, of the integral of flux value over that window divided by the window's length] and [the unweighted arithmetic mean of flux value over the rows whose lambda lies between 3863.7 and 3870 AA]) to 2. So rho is 0.82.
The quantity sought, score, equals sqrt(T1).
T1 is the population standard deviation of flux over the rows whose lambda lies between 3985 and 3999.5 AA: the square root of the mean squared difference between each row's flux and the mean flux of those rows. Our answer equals 0.21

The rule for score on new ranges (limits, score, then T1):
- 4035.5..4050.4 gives 0.13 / 0.016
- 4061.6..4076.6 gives 0.19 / 0.036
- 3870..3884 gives 0.37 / 0.133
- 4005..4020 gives 0.19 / 0.036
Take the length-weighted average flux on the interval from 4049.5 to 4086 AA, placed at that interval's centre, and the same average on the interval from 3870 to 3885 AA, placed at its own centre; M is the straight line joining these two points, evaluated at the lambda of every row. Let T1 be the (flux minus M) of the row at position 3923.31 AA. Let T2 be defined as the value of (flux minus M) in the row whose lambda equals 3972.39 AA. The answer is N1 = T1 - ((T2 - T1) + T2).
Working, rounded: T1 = -0.14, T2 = -0.19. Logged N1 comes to 0.11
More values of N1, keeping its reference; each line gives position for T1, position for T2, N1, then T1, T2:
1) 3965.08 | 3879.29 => -0.20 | -0.17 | -0.07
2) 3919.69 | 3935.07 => 0.32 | -0.04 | -0.20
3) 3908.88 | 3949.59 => -0.14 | -0.05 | 0.02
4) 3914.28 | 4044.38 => 0.04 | 0.04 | 0.02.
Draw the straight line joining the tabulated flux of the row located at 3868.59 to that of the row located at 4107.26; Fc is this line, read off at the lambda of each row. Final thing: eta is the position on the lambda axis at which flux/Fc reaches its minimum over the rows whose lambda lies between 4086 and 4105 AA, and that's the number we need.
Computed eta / 4102.53 AA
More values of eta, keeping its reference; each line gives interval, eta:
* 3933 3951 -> 3933.26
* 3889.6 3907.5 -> 3894.50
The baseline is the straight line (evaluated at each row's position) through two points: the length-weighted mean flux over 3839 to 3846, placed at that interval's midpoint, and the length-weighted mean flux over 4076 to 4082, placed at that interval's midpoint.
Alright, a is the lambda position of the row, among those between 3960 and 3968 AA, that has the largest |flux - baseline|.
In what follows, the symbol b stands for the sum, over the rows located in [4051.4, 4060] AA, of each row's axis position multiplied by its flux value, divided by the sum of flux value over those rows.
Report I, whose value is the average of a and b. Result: 4011.7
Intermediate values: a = 3967.82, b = 4055.6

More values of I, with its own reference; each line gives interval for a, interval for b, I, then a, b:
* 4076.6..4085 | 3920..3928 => 4000.6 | 4077.11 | 3924.1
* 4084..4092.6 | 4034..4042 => 4064.5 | 4091.21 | 4037.9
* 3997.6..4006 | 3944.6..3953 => 3977.1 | 4005.46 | 3948.7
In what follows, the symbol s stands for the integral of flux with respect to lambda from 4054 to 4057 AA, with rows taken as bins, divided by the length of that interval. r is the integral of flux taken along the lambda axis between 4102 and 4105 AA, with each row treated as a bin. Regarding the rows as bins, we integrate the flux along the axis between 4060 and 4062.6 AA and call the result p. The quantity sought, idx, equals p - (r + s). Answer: -1.52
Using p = 3.6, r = 3.75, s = 1.35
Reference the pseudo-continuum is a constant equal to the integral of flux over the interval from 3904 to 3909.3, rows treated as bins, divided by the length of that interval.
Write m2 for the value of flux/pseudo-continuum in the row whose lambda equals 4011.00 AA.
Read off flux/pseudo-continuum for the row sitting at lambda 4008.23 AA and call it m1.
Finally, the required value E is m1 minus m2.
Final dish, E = -0.03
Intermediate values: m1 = 0.91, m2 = 0.95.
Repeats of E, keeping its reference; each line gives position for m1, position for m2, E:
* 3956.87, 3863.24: -0.23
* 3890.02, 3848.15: -0.01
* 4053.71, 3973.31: 0.05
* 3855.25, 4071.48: 0.09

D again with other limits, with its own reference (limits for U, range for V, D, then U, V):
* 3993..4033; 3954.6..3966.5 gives 0.009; 0.000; 0.009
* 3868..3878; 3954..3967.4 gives 0.051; -0.044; 0.007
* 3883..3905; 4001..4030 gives -0.001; 0.002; 0.001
